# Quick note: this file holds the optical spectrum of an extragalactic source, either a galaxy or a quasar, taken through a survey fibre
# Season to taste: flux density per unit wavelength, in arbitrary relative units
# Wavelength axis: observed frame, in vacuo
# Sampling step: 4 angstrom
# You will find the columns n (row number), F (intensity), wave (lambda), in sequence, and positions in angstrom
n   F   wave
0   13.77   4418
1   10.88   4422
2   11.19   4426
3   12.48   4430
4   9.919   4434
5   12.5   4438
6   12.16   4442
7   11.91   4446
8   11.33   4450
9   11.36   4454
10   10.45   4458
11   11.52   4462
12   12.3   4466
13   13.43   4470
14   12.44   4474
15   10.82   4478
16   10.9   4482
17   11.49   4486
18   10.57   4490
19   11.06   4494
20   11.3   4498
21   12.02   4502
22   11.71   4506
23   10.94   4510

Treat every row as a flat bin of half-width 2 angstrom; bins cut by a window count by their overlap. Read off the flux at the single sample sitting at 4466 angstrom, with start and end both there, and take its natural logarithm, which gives 2.51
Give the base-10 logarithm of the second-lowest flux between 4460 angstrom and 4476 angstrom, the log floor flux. 1.09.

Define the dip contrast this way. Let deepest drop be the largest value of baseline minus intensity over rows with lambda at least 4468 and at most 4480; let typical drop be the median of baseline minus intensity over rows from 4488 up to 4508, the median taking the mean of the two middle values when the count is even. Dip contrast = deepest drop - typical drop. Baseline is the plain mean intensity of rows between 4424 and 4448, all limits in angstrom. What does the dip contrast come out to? 0.5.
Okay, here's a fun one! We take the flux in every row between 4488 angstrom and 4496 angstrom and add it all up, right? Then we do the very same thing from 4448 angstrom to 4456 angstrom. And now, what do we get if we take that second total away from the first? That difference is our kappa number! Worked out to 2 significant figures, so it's -1.1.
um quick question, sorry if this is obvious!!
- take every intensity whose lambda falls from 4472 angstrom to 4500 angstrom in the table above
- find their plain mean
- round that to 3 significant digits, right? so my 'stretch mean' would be 11.2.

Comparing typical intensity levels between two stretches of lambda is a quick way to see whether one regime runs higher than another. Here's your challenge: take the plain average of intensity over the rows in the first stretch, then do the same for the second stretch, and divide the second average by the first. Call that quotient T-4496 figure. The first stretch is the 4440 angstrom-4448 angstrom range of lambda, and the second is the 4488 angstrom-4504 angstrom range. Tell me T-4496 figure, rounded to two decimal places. 0.93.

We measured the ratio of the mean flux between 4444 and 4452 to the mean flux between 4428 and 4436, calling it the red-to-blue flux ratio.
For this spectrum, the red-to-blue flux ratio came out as 1.04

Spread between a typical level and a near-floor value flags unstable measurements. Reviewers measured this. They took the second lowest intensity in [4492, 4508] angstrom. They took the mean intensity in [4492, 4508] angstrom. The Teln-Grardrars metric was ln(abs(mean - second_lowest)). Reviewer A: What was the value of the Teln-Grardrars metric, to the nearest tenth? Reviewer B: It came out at -1.5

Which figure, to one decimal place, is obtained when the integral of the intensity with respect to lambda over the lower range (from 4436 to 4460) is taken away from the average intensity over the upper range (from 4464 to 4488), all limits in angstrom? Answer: -266.9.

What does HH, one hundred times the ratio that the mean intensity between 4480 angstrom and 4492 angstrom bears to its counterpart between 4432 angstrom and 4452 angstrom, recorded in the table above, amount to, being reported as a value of 95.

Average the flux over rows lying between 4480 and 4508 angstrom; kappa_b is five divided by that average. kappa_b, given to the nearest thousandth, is 0.443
